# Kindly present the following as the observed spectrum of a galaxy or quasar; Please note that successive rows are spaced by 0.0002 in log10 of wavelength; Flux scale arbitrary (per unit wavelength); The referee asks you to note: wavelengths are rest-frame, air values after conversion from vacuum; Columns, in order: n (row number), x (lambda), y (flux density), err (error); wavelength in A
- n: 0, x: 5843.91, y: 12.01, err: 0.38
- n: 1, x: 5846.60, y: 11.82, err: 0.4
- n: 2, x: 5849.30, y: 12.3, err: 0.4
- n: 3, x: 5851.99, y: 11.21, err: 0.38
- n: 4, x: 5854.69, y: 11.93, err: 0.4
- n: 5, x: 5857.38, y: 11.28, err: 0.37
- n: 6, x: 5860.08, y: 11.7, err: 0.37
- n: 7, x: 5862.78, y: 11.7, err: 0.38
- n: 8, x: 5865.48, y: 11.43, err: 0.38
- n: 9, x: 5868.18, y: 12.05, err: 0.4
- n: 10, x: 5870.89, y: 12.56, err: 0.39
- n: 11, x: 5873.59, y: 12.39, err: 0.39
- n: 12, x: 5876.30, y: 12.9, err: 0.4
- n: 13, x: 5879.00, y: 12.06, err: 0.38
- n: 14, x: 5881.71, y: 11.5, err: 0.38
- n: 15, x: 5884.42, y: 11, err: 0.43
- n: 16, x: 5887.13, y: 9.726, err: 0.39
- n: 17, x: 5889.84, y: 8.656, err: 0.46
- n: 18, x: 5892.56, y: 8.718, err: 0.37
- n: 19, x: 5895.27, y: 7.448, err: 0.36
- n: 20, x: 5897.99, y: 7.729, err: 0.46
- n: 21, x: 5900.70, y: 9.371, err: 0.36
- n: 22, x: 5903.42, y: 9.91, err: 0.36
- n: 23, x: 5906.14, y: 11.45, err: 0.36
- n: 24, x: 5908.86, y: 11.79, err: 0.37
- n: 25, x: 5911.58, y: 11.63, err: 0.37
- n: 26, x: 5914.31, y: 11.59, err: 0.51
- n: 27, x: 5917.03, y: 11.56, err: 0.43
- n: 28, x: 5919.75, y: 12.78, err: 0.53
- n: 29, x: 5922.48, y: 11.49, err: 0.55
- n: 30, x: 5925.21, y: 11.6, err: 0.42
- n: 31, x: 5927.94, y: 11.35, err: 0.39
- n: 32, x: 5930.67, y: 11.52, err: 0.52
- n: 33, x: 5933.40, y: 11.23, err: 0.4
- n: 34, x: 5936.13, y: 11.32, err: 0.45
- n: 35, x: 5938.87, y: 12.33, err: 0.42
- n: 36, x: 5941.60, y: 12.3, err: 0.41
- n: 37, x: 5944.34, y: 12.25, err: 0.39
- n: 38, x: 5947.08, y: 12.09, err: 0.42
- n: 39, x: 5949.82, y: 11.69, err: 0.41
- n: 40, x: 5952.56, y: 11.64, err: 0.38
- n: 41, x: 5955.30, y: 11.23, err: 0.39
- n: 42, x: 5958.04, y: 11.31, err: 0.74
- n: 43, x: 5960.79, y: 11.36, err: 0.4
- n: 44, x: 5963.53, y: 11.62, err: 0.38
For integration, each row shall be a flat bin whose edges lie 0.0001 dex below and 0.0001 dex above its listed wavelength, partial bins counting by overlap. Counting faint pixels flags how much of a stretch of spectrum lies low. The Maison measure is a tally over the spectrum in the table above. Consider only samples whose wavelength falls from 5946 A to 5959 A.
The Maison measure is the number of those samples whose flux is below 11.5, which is 2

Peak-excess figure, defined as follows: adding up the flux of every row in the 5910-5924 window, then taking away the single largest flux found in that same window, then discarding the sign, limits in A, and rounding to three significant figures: 46.3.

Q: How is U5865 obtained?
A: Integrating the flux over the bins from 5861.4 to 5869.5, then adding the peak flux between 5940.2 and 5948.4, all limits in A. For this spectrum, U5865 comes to 107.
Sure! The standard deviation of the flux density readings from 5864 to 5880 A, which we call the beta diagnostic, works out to 0.5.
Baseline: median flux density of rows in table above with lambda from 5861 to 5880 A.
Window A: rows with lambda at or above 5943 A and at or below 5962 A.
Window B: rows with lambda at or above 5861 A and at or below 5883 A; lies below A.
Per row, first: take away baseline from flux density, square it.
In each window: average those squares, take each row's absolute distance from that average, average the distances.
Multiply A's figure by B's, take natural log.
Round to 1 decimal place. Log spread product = -3.1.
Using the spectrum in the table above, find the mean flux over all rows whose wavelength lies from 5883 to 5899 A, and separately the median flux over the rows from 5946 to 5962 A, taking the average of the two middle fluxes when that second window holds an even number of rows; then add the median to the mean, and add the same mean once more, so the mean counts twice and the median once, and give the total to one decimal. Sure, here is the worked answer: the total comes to 29.3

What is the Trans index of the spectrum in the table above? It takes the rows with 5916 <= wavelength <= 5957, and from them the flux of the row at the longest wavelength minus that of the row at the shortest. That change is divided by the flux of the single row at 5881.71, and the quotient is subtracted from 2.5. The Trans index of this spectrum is 2.53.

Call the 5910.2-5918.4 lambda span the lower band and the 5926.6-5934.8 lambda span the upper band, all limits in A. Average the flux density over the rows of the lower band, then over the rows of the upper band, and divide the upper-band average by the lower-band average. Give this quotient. 0.98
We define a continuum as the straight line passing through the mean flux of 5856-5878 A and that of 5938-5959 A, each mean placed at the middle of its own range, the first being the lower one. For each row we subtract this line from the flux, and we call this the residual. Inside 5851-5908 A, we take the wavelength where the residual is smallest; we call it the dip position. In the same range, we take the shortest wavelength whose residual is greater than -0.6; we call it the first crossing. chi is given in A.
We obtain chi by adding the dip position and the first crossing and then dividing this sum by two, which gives 5875.0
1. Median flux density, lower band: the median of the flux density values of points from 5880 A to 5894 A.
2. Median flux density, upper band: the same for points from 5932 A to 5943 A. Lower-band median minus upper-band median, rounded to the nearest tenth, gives -2.1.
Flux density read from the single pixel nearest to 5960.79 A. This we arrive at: 11.36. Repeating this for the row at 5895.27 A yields 7.448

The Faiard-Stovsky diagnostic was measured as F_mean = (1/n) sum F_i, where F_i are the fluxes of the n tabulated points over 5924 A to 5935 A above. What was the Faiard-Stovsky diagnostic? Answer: 11.4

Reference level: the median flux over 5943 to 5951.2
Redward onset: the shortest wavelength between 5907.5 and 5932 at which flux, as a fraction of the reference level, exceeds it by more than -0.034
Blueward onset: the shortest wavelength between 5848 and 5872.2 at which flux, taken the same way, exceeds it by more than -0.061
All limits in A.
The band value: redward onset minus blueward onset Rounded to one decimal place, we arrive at 59.6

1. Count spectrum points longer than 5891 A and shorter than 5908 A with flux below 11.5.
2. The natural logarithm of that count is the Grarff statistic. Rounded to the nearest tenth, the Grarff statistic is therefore 1.8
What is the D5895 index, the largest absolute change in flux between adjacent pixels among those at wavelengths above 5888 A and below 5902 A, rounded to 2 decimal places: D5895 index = 1.64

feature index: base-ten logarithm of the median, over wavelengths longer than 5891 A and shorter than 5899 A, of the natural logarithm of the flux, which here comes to 0.311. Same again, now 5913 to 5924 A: 0.389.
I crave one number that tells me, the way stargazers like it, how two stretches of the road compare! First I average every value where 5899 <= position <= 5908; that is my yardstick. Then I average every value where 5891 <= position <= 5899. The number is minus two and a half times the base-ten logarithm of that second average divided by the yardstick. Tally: 0.3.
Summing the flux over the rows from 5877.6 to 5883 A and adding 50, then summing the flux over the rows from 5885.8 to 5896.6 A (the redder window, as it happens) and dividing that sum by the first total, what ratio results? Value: 0.47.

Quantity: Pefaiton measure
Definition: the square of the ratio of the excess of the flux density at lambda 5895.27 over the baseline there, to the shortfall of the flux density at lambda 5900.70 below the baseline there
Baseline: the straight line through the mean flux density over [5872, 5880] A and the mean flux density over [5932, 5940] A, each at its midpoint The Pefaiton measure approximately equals 3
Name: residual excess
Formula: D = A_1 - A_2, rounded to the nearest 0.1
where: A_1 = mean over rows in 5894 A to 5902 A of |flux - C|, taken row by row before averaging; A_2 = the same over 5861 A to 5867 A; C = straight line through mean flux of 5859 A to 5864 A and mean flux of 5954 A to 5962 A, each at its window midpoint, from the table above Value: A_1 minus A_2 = 3.2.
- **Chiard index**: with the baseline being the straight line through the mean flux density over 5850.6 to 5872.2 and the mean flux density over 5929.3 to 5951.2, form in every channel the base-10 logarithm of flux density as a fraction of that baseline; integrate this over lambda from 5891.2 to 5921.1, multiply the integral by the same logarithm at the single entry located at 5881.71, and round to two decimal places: 0.02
